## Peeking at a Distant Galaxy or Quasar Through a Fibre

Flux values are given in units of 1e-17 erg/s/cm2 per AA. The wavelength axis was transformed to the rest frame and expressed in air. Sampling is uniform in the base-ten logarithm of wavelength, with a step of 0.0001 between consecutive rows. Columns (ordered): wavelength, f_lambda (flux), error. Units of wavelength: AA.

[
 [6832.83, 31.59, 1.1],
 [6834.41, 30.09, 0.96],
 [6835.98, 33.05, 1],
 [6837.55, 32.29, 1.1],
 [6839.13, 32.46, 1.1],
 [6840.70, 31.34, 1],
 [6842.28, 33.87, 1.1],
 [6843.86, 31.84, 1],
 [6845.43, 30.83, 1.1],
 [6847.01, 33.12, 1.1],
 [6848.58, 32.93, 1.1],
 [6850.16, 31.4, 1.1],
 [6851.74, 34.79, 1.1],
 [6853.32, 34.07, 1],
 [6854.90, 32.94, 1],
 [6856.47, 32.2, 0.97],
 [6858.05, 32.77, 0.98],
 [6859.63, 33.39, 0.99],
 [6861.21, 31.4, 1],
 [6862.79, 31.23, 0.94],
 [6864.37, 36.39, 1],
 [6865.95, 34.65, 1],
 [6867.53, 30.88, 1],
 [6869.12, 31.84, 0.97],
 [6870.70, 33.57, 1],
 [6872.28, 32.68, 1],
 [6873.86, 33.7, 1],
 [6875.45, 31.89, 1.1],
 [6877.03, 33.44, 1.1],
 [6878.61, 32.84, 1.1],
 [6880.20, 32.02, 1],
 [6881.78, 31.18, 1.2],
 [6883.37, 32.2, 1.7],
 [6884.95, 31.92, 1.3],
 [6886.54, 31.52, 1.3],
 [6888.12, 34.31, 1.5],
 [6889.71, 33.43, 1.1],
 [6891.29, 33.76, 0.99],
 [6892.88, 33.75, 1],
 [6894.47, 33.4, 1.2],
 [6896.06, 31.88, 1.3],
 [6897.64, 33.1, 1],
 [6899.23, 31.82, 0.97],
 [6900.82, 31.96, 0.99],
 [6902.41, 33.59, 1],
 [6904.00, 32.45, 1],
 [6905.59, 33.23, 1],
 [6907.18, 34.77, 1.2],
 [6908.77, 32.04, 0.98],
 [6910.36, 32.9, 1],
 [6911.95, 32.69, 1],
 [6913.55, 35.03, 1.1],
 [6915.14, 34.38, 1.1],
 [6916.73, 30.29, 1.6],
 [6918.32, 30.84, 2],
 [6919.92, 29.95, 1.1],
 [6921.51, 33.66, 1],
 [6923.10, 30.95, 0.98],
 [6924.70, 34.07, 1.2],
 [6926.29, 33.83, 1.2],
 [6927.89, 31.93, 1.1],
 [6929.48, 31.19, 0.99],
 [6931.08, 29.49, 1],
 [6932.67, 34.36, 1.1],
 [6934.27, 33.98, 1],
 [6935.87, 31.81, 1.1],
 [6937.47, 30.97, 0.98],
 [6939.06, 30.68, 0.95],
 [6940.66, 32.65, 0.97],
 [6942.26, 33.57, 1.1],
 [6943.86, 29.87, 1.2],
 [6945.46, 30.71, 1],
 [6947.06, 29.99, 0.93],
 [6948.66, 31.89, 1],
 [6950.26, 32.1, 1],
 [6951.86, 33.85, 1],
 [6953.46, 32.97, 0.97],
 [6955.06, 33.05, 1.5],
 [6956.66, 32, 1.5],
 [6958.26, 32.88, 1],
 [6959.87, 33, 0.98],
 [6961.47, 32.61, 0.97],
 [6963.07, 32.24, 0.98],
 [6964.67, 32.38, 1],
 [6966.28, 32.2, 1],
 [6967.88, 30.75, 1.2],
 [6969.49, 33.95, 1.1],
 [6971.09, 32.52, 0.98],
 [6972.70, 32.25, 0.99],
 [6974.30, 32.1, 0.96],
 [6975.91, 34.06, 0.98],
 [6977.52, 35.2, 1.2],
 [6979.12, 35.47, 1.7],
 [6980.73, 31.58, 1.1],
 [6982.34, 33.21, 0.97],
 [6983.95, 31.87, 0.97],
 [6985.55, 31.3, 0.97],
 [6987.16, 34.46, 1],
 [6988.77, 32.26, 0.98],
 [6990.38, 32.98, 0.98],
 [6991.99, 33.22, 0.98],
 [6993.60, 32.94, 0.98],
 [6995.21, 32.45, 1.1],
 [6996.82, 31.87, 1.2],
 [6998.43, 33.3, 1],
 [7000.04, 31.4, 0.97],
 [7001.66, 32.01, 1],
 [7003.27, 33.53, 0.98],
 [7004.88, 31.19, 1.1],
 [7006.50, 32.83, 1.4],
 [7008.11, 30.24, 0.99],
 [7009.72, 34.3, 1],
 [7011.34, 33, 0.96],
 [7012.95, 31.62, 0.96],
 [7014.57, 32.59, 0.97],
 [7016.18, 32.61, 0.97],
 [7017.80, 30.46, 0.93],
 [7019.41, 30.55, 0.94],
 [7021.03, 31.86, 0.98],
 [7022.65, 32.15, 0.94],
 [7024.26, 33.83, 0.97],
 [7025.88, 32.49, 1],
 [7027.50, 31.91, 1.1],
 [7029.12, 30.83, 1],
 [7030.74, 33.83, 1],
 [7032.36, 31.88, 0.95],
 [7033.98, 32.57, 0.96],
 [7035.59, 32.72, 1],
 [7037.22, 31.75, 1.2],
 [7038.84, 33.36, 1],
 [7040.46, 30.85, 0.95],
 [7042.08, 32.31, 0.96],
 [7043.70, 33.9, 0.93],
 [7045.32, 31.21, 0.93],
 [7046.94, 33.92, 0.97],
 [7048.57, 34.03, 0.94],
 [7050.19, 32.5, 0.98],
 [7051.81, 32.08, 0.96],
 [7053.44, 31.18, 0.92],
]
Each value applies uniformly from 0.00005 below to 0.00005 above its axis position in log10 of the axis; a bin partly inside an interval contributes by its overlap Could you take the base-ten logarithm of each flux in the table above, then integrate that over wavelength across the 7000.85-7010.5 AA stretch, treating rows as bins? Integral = 15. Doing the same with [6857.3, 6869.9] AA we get 19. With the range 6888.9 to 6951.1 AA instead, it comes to 94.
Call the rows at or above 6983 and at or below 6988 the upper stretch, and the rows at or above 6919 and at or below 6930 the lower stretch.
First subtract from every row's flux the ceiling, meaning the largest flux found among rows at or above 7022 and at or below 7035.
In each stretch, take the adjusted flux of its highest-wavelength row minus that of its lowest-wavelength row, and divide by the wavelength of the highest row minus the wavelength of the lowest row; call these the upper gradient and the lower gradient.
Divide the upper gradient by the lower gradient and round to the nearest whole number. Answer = 6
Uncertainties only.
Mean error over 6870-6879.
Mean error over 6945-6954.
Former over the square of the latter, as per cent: 109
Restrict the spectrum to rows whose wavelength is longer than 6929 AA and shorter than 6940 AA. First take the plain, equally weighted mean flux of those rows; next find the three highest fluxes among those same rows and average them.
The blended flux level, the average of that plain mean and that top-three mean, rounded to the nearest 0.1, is 32.6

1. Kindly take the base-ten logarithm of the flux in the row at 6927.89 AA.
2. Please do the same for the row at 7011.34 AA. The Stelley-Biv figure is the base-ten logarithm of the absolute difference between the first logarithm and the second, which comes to -1.84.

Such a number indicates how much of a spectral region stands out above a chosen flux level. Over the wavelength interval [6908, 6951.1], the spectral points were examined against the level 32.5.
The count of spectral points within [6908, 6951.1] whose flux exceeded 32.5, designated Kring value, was 11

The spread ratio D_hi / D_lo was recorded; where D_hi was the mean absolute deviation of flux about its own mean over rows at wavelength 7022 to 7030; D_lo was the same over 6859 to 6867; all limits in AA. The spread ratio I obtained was 0.4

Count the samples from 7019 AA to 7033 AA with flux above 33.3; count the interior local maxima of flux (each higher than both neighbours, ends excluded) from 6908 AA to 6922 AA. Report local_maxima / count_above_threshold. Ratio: 1.5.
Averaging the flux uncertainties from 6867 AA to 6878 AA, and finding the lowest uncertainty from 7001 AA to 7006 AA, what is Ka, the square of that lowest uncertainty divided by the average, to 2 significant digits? 0.94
